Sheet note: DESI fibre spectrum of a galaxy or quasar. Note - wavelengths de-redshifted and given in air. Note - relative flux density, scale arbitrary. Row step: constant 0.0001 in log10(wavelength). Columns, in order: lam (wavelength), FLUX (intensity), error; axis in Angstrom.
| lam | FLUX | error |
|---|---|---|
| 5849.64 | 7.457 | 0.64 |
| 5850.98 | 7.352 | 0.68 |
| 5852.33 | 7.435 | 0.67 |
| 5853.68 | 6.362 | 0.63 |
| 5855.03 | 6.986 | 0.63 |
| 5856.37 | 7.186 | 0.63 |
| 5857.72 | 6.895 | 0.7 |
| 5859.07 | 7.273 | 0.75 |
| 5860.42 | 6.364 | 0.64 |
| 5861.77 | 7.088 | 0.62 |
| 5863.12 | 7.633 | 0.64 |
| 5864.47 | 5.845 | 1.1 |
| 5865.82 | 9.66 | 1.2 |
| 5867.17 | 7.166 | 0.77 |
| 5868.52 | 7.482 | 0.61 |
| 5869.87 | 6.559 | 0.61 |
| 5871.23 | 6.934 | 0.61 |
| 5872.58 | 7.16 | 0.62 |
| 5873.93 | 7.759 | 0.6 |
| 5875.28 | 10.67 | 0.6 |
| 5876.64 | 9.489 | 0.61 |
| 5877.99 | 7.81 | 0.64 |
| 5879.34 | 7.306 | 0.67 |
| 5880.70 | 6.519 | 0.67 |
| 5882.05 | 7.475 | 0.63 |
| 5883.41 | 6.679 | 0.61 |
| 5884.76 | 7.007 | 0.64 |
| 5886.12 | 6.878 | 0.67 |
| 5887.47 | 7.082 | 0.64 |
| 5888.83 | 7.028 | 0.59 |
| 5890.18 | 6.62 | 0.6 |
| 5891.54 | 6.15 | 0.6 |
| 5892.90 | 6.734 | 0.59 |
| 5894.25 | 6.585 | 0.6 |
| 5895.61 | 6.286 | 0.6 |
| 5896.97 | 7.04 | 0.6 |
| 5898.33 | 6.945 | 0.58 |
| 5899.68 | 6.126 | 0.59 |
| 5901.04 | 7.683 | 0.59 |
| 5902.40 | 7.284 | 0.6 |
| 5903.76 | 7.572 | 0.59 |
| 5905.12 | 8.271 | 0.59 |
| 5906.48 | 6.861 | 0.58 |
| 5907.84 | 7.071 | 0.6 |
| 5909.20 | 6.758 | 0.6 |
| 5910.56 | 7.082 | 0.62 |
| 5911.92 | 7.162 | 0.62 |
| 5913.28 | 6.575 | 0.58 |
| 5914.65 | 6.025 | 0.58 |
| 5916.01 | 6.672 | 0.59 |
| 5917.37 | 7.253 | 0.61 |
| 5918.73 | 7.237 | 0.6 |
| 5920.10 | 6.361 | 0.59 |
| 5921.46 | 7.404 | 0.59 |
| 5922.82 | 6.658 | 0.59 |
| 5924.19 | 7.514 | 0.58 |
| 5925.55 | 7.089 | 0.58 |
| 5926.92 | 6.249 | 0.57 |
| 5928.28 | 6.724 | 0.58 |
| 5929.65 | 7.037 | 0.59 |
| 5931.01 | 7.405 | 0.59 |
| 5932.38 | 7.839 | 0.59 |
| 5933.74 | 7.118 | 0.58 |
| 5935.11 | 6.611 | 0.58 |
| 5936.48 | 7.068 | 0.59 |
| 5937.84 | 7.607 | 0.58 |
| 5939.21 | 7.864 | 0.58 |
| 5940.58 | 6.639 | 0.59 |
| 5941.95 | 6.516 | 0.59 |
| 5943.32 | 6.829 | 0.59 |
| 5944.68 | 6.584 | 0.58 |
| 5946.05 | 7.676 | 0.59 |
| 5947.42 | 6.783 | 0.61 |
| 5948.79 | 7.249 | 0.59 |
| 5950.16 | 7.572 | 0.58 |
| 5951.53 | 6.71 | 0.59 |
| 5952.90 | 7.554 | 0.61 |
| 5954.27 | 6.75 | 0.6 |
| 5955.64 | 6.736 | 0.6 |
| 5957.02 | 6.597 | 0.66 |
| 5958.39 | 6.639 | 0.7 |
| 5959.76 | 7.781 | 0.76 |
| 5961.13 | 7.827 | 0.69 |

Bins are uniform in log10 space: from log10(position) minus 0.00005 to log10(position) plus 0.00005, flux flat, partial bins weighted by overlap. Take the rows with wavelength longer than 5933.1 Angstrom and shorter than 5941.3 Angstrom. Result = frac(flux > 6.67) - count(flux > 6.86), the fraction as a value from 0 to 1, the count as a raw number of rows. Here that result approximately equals -3.3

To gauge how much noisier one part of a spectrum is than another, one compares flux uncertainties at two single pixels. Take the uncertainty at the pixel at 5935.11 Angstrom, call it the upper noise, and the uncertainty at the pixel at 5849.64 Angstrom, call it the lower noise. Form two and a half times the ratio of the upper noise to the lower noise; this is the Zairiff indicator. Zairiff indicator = 2.27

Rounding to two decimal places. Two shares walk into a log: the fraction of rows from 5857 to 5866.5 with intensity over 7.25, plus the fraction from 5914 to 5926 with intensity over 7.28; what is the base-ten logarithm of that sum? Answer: -0.19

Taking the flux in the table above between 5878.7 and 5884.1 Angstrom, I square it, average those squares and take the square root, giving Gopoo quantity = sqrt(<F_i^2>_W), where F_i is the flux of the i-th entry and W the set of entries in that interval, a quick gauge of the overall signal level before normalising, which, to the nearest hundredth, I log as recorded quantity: 7.01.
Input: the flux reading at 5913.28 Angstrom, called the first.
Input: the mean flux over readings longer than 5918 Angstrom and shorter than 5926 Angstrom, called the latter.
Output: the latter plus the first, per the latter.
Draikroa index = 1.93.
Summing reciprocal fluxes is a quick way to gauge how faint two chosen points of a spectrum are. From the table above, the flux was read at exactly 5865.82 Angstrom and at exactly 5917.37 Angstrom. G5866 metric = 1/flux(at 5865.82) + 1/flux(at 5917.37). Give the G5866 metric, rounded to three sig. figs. 0.241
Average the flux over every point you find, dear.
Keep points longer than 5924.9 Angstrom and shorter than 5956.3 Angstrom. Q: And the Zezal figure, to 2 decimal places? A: 7.05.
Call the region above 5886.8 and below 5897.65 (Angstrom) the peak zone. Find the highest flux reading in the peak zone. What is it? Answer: 7.082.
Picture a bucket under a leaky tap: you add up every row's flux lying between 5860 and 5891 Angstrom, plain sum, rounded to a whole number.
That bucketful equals 170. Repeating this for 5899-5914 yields 78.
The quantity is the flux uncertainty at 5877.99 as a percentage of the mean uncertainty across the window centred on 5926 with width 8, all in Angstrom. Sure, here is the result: 110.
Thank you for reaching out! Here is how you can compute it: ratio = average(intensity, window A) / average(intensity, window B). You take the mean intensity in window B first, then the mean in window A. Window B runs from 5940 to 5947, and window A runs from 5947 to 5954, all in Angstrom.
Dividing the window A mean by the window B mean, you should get 1.05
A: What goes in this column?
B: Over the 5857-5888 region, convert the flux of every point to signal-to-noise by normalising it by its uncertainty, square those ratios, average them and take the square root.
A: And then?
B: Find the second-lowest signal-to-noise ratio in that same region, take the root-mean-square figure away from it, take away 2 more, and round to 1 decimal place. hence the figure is -5.3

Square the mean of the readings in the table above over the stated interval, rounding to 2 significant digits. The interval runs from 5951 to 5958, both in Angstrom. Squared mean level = 47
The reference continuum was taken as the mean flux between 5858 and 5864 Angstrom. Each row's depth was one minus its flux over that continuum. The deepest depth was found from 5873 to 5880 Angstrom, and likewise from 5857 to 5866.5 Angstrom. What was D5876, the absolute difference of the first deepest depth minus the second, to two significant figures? 0.21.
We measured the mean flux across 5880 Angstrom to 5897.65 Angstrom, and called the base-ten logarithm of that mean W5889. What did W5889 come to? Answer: 0.831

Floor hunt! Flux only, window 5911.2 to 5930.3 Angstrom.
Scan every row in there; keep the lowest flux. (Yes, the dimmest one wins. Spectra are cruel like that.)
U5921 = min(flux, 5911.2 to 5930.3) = 6.025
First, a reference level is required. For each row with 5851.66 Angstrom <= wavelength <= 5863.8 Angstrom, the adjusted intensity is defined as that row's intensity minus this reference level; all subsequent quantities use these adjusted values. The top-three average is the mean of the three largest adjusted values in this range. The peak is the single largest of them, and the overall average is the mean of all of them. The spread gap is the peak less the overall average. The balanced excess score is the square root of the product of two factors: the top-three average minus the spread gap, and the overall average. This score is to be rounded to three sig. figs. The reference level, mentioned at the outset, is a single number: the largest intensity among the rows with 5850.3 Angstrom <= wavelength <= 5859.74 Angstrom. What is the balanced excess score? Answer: 0.495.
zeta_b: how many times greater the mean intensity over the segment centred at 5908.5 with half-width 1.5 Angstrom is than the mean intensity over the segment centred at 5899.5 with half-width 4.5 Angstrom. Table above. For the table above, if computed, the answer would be 0.99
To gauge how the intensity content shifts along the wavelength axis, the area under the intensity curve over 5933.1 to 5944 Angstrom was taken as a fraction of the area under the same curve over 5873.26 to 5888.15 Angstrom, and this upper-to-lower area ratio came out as 0.67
